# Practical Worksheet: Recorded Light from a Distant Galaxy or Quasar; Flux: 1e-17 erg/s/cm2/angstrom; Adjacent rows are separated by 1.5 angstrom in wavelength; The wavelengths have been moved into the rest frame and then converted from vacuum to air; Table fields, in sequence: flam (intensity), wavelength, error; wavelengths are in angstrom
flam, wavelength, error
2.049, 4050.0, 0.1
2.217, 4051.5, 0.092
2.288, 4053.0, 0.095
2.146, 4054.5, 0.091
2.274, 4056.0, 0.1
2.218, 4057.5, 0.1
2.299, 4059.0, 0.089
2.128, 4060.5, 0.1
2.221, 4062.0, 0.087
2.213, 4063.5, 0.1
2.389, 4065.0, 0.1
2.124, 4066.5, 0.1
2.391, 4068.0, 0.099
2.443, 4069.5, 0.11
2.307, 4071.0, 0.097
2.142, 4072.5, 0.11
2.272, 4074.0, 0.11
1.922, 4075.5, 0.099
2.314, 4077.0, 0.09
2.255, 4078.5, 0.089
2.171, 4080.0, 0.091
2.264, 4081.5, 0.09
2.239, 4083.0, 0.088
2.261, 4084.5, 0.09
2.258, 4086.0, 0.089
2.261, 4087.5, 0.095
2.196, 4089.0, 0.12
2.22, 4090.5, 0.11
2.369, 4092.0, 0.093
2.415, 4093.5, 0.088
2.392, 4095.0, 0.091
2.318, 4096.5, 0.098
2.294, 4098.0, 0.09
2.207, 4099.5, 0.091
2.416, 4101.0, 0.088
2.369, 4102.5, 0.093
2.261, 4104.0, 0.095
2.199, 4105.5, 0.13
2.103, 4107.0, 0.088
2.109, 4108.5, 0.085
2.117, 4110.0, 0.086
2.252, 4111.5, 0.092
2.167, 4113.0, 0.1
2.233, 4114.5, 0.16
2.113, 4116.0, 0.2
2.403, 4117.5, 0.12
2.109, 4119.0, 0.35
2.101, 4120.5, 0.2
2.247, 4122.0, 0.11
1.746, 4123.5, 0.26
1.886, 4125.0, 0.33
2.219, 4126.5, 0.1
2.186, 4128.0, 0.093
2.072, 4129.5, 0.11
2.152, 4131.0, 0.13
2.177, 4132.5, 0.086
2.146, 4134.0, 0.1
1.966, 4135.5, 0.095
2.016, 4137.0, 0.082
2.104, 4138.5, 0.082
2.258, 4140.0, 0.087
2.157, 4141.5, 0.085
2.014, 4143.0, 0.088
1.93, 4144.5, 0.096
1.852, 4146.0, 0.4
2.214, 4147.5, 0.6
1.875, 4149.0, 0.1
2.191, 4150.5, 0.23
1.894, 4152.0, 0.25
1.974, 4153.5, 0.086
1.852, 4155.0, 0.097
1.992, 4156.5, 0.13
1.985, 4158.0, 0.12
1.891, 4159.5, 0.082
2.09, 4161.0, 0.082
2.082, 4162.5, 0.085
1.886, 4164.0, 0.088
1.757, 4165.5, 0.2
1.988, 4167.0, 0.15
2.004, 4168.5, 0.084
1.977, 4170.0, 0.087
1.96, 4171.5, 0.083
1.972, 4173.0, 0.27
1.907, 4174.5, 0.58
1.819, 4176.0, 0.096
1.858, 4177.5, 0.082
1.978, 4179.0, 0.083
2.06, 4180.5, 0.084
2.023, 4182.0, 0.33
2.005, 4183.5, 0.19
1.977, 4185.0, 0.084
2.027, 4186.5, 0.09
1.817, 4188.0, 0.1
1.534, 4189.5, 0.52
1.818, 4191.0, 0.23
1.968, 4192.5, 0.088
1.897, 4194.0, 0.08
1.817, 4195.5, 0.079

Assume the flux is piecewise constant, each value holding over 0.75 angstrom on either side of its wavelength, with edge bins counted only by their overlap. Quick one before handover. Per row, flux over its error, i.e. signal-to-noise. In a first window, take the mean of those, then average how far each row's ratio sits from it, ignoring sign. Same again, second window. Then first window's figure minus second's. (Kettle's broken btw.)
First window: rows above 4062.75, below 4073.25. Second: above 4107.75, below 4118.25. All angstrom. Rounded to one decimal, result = -3.1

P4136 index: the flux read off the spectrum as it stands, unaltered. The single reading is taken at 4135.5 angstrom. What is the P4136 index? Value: 1.966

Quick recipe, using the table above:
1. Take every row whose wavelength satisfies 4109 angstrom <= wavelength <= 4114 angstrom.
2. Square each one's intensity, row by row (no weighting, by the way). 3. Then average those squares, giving 4.75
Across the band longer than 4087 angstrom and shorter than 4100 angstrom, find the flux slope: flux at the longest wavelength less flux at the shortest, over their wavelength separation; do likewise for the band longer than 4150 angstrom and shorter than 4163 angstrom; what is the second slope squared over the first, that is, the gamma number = -0.018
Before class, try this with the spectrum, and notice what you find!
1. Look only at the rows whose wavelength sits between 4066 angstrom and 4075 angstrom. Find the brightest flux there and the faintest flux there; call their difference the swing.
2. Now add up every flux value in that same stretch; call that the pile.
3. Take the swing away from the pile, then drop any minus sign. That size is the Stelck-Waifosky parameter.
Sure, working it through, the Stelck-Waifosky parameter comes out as 13.4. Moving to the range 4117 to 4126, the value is 11.8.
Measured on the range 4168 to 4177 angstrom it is 11.5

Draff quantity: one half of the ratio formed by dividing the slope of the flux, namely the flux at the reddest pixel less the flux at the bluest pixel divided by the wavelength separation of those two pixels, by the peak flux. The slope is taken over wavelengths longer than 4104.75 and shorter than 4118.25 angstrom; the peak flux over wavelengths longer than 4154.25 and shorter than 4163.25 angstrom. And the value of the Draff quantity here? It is 0.0041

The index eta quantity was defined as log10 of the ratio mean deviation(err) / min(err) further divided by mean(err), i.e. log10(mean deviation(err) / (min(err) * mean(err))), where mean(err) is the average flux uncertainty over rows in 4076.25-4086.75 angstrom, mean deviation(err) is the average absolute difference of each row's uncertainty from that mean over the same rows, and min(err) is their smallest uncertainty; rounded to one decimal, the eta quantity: -1.0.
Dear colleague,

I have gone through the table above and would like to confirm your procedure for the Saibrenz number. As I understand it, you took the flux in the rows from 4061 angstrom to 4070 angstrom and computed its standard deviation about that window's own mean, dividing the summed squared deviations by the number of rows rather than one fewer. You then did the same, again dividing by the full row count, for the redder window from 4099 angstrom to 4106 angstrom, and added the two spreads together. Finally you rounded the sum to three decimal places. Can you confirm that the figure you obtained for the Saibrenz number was 0.204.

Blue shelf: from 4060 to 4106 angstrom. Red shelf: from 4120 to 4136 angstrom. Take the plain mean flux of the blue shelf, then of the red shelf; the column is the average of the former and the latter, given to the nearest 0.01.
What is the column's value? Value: 2.17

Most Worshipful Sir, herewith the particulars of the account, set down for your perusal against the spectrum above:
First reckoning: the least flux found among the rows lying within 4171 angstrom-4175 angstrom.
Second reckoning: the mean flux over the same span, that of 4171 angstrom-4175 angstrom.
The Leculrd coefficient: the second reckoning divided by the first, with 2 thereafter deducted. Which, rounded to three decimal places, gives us -0.979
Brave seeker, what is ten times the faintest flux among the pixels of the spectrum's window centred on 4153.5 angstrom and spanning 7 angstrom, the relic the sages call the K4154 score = 19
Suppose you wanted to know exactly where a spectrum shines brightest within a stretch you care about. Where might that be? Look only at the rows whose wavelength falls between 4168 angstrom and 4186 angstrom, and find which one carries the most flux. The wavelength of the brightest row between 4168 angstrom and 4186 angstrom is 4180.5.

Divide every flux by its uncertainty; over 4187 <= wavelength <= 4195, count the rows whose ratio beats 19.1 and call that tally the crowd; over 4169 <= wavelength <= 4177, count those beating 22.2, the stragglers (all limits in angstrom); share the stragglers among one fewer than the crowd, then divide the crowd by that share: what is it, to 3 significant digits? 1.00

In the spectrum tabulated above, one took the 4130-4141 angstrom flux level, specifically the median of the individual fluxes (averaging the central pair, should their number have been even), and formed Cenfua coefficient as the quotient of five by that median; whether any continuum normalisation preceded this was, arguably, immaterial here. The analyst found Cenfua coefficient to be 2.33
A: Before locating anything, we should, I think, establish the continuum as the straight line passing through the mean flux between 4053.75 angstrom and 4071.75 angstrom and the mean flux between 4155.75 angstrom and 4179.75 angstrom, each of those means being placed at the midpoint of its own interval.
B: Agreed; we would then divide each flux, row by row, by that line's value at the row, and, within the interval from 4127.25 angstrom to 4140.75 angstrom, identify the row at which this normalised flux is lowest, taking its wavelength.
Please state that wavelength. 4135.5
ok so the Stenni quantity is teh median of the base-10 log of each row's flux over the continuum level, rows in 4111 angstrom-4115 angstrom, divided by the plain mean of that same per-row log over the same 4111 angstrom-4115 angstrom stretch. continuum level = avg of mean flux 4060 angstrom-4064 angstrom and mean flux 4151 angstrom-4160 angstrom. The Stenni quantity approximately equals 1.1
